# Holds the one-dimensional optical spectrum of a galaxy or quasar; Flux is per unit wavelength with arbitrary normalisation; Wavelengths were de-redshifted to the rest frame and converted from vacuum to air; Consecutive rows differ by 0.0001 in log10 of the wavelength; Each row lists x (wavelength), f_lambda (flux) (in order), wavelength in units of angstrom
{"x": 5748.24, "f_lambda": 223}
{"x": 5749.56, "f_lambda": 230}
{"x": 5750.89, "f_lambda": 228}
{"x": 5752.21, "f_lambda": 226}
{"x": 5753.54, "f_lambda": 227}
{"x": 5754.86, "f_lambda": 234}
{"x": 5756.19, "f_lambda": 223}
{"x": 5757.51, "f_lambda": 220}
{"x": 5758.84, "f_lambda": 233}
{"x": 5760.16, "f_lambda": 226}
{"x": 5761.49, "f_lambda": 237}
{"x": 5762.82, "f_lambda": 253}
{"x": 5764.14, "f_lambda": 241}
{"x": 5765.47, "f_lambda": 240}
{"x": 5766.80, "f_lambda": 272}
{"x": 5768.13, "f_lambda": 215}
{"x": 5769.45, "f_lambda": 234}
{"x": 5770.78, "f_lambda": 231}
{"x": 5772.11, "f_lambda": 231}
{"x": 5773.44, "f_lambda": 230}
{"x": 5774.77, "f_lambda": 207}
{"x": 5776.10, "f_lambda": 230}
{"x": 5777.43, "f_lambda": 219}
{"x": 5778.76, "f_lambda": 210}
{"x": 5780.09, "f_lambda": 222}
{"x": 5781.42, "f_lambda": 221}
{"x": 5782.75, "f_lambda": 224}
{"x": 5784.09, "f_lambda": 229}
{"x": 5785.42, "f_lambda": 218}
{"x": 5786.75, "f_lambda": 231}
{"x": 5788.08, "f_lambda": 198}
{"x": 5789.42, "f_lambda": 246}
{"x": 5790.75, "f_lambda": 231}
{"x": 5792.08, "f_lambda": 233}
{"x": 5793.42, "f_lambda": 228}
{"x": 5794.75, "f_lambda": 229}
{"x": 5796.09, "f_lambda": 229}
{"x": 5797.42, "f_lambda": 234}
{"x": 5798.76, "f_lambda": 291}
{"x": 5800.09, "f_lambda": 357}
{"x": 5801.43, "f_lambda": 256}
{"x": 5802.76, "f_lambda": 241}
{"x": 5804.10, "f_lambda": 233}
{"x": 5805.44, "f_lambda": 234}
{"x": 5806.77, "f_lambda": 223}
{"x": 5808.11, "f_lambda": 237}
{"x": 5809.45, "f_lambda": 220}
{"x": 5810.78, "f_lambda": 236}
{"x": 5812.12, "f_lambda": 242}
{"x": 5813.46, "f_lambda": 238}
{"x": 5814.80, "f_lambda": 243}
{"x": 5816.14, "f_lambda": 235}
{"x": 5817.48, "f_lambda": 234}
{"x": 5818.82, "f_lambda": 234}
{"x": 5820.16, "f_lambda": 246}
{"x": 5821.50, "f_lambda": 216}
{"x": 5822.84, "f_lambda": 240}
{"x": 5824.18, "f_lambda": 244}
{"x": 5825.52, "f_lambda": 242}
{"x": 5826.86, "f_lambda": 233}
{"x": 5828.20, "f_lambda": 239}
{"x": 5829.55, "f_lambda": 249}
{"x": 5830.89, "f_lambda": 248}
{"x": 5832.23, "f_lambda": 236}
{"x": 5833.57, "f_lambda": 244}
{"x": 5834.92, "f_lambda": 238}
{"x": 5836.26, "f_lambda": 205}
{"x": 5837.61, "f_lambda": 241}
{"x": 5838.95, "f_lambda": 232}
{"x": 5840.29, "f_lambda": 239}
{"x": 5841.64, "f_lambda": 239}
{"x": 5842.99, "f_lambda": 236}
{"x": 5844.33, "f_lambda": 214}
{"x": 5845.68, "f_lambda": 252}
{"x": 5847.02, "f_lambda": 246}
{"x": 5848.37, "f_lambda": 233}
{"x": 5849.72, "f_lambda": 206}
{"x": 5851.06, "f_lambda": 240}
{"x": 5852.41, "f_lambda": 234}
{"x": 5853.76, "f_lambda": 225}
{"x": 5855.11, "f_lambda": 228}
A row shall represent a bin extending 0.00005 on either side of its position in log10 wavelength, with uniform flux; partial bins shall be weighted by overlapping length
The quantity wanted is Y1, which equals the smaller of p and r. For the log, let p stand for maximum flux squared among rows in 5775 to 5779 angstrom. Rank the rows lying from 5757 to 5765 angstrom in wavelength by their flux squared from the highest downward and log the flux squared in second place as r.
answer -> 52900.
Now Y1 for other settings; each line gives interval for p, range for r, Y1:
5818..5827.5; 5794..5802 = 60516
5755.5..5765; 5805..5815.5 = 58564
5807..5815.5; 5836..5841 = 57121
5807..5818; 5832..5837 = 56644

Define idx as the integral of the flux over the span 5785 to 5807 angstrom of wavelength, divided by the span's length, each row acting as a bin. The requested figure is 243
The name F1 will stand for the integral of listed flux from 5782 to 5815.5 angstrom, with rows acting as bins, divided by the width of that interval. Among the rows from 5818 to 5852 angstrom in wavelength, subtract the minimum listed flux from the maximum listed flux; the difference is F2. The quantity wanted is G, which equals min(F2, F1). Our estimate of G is 47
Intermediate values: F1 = 239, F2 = 47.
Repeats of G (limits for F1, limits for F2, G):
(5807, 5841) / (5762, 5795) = 74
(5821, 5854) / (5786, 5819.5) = 159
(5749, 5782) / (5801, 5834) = 40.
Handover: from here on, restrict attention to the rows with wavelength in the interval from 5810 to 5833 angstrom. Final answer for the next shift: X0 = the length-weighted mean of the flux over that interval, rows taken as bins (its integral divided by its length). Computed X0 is 239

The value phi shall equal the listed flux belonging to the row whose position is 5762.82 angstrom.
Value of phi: 253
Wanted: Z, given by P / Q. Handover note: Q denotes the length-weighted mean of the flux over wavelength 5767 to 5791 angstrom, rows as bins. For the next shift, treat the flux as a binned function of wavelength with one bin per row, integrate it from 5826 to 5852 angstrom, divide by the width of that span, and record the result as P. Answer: 1.05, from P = 235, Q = 225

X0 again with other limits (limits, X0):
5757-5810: 235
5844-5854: 232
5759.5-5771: 239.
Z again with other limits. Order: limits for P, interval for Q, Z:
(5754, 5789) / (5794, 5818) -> 0.93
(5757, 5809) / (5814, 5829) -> 0.99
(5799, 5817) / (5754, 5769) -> 1.05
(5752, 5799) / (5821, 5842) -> 0.97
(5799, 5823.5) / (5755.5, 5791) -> 1.06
